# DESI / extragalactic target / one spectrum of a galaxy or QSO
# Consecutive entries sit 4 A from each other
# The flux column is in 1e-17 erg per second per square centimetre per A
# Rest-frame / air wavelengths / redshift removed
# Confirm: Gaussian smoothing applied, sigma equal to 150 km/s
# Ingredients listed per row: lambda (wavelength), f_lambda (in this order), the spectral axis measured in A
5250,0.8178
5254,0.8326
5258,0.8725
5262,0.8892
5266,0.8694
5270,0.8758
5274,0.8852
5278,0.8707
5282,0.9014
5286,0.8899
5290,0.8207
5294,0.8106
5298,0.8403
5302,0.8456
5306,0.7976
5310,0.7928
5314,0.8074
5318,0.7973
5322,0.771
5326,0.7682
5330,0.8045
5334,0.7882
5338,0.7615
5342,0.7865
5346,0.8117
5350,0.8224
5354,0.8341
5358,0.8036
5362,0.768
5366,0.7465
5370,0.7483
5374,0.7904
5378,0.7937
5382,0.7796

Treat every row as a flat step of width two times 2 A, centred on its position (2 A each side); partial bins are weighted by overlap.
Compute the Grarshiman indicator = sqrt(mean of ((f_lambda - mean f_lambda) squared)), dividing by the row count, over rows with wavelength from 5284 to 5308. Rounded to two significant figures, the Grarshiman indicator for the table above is 0.030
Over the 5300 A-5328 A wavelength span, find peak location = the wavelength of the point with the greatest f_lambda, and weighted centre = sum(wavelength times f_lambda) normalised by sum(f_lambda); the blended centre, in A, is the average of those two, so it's 5307.9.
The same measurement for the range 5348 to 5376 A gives 5357.9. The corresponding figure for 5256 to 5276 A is 5264.0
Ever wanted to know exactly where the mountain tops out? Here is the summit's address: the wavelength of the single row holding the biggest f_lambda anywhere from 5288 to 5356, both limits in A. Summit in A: 5302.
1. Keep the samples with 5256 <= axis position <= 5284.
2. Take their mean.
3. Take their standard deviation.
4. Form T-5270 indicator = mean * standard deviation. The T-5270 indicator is 0.010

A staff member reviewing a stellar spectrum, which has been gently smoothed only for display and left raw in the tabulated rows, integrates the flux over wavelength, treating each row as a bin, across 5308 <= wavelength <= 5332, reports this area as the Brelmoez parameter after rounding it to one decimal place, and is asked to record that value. 19.0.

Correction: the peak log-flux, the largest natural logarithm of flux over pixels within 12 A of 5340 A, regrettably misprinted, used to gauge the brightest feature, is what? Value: -0.20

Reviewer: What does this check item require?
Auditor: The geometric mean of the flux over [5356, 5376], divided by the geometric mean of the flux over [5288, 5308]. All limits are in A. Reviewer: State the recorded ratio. 0.94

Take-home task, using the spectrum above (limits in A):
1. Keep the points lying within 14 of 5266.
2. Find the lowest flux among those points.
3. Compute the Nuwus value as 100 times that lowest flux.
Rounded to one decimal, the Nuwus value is 83.3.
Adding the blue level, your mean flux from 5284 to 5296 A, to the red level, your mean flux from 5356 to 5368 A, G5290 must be 1.61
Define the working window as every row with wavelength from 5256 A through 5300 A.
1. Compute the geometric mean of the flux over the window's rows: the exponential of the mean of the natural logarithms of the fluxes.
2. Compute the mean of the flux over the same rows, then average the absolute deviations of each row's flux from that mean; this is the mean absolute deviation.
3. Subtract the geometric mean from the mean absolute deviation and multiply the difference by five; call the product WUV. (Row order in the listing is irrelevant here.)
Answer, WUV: -4.21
